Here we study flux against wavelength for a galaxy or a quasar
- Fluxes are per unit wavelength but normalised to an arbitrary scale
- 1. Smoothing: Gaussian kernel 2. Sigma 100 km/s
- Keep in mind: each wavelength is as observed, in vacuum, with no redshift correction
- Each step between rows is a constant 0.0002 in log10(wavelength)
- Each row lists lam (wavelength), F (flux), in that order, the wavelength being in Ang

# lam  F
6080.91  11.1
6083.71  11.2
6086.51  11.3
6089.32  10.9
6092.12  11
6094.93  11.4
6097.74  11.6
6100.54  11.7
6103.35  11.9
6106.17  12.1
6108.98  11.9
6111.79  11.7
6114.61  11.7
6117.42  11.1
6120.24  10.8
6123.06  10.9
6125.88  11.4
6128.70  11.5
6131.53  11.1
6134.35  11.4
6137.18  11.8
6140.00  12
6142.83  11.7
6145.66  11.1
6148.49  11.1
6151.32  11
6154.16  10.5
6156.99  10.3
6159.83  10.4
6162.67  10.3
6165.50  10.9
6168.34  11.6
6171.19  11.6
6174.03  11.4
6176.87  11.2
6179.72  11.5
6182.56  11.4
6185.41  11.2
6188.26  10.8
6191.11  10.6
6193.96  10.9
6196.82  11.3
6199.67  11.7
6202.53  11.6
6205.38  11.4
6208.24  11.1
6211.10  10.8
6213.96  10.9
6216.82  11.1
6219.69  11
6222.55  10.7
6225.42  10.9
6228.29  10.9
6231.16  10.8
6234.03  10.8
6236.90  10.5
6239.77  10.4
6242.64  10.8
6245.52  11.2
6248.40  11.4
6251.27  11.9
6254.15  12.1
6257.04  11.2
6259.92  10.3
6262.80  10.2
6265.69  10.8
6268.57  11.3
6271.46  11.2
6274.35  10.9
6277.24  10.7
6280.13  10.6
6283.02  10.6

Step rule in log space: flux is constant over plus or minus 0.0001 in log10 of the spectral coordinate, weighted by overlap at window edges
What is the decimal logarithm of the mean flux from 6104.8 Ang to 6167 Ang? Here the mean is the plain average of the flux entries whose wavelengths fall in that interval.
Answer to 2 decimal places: 1.05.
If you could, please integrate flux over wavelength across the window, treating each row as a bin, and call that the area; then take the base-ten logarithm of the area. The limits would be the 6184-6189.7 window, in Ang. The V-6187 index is 1.797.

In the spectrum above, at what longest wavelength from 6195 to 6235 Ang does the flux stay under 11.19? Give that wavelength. 6234.03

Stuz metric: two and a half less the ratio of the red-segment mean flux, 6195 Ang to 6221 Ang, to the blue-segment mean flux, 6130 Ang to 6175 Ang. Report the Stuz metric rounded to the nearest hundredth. 1.49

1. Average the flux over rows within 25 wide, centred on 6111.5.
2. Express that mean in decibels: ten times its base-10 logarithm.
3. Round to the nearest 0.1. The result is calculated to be 10.6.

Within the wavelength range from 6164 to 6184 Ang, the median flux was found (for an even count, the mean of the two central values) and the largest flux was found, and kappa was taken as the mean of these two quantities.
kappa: 11.50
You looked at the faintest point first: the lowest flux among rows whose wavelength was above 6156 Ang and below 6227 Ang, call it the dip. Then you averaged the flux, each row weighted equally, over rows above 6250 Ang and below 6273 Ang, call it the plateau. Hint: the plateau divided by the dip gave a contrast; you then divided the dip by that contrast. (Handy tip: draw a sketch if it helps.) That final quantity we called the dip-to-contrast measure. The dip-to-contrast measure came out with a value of 9.5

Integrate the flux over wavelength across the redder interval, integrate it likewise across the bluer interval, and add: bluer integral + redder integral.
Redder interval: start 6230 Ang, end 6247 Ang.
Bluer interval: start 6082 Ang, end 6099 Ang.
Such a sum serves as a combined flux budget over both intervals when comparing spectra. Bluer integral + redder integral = 374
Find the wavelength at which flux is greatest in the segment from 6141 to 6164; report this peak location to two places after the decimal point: 6142.83 Ang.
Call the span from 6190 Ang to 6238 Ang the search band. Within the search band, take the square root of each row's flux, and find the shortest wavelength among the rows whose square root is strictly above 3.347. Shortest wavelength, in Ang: 6196.82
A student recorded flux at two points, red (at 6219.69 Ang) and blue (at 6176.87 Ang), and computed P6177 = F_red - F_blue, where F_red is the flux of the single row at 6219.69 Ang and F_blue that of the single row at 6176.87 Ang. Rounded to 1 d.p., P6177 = -0.2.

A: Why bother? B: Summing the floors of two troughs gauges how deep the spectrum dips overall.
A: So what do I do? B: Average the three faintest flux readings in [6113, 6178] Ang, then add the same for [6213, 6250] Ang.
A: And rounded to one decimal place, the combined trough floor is 20.9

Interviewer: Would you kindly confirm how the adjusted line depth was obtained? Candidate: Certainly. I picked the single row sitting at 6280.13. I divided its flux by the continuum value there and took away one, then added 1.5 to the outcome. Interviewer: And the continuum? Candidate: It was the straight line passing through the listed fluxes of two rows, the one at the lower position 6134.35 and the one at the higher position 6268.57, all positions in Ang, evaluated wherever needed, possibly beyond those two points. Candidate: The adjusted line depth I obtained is 1.44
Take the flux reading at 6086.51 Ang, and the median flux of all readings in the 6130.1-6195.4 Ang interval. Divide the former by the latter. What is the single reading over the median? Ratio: 1.02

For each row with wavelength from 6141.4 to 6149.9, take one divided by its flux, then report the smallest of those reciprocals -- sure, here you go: 0.0855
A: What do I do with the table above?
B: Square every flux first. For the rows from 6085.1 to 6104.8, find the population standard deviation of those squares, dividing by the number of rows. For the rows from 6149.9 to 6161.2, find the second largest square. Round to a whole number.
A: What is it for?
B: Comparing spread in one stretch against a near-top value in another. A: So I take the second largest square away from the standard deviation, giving -103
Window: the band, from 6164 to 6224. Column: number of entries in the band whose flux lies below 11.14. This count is 10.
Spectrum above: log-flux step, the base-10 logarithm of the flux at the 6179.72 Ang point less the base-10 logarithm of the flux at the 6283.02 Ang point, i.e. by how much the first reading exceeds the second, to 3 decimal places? 0.035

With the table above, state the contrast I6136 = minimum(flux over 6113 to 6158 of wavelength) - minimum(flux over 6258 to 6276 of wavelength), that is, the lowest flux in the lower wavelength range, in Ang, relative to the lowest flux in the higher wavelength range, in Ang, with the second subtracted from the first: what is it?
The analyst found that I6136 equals 0.1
